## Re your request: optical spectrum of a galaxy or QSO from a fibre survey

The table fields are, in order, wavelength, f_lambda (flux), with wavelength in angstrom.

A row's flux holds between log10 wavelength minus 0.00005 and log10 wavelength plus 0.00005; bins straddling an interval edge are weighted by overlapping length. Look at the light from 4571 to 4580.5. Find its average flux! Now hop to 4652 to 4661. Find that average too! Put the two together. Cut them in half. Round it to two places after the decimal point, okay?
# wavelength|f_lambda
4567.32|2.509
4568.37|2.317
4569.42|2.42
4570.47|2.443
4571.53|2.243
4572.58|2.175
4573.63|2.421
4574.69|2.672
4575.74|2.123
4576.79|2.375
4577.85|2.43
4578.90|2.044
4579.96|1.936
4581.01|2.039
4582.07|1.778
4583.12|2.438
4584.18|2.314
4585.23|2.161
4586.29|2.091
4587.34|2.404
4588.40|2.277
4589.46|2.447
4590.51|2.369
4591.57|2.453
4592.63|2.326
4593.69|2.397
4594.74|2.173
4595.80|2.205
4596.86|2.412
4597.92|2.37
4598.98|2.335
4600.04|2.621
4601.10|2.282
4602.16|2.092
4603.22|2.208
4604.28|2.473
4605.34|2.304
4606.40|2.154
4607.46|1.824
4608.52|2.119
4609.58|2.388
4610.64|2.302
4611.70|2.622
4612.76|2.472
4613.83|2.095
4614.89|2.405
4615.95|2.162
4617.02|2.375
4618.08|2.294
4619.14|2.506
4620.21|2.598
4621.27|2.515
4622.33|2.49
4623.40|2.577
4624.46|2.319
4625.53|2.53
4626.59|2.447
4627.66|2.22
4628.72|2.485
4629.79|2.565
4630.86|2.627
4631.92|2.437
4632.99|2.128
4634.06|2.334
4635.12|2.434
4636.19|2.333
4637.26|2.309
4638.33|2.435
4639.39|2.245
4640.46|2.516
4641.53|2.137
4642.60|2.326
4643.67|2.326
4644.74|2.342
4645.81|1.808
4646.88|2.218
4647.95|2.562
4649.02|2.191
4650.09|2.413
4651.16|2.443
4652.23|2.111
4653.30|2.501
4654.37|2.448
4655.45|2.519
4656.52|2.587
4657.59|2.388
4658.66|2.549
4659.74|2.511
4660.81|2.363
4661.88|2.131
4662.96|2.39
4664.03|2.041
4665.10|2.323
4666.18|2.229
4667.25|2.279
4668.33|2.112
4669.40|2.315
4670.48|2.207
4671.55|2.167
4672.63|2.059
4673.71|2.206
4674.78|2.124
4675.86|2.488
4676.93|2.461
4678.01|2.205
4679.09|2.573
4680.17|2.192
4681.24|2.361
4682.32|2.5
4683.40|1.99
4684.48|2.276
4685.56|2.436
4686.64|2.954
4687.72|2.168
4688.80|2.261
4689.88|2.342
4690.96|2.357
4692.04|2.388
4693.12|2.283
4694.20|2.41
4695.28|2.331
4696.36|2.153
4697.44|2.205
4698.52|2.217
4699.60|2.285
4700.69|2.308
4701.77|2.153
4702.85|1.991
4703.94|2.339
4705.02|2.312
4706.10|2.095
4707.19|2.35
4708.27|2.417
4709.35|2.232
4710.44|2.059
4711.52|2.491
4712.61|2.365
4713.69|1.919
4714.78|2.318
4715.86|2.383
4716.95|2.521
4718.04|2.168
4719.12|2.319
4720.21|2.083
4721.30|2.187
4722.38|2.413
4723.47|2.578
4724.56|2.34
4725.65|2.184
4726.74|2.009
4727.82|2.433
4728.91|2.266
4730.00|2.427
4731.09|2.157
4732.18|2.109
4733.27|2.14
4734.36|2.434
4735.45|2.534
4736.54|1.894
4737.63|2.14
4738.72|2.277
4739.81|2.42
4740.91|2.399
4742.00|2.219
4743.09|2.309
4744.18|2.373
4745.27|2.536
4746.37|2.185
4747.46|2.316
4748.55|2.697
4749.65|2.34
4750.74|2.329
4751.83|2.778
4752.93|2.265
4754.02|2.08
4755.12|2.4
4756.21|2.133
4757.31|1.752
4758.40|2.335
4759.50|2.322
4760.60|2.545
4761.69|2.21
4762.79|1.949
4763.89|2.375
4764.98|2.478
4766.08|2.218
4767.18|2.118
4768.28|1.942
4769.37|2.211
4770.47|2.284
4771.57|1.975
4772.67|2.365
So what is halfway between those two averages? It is 2.36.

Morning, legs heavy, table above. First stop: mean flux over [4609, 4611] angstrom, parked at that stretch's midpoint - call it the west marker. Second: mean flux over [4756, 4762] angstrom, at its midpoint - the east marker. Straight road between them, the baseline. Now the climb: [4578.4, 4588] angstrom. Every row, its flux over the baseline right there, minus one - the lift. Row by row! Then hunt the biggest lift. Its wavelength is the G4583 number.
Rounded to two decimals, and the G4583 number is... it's 4583.12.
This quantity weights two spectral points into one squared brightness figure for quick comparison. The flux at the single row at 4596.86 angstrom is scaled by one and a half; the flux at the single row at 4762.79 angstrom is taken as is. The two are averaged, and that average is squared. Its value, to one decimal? 7.7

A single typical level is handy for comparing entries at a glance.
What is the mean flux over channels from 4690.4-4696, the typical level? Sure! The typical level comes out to 2.35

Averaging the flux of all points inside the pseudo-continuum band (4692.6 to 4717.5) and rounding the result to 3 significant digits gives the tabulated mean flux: 2.27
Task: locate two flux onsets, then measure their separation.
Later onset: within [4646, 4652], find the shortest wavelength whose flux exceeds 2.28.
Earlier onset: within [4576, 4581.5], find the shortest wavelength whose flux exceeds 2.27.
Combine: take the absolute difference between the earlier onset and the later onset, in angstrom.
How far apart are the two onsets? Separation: 71.2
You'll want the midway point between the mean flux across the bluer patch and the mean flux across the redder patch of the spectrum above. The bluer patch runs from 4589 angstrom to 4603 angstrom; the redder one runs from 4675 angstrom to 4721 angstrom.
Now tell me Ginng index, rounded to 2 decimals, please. 2.32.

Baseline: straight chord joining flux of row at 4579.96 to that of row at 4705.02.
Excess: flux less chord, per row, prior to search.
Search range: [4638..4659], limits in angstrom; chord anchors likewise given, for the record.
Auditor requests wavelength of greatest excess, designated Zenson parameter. 4647.95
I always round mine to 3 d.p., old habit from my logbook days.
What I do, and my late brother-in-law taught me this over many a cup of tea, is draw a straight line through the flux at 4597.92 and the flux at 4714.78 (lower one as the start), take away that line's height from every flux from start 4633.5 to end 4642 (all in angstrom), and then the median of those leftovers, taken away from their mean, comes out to 0.011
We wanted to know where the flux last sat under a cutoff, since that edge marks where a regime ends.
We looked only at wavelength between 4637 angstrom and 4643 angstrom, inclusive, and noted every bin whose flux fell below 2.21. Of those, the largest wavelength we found 4641.53 angstrom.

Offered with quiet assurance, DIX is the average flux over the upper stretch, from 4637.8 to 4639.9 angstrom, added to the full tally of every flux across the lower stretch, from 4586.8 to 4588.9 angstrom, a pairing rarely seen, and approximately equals 7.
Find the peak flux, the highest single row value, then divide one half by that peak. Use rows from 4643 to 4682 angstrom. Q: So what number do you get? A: 0.193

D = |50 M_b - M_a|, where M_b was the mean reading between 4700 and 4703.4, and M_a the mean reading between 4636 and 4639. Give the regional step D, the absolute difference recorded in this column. 105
